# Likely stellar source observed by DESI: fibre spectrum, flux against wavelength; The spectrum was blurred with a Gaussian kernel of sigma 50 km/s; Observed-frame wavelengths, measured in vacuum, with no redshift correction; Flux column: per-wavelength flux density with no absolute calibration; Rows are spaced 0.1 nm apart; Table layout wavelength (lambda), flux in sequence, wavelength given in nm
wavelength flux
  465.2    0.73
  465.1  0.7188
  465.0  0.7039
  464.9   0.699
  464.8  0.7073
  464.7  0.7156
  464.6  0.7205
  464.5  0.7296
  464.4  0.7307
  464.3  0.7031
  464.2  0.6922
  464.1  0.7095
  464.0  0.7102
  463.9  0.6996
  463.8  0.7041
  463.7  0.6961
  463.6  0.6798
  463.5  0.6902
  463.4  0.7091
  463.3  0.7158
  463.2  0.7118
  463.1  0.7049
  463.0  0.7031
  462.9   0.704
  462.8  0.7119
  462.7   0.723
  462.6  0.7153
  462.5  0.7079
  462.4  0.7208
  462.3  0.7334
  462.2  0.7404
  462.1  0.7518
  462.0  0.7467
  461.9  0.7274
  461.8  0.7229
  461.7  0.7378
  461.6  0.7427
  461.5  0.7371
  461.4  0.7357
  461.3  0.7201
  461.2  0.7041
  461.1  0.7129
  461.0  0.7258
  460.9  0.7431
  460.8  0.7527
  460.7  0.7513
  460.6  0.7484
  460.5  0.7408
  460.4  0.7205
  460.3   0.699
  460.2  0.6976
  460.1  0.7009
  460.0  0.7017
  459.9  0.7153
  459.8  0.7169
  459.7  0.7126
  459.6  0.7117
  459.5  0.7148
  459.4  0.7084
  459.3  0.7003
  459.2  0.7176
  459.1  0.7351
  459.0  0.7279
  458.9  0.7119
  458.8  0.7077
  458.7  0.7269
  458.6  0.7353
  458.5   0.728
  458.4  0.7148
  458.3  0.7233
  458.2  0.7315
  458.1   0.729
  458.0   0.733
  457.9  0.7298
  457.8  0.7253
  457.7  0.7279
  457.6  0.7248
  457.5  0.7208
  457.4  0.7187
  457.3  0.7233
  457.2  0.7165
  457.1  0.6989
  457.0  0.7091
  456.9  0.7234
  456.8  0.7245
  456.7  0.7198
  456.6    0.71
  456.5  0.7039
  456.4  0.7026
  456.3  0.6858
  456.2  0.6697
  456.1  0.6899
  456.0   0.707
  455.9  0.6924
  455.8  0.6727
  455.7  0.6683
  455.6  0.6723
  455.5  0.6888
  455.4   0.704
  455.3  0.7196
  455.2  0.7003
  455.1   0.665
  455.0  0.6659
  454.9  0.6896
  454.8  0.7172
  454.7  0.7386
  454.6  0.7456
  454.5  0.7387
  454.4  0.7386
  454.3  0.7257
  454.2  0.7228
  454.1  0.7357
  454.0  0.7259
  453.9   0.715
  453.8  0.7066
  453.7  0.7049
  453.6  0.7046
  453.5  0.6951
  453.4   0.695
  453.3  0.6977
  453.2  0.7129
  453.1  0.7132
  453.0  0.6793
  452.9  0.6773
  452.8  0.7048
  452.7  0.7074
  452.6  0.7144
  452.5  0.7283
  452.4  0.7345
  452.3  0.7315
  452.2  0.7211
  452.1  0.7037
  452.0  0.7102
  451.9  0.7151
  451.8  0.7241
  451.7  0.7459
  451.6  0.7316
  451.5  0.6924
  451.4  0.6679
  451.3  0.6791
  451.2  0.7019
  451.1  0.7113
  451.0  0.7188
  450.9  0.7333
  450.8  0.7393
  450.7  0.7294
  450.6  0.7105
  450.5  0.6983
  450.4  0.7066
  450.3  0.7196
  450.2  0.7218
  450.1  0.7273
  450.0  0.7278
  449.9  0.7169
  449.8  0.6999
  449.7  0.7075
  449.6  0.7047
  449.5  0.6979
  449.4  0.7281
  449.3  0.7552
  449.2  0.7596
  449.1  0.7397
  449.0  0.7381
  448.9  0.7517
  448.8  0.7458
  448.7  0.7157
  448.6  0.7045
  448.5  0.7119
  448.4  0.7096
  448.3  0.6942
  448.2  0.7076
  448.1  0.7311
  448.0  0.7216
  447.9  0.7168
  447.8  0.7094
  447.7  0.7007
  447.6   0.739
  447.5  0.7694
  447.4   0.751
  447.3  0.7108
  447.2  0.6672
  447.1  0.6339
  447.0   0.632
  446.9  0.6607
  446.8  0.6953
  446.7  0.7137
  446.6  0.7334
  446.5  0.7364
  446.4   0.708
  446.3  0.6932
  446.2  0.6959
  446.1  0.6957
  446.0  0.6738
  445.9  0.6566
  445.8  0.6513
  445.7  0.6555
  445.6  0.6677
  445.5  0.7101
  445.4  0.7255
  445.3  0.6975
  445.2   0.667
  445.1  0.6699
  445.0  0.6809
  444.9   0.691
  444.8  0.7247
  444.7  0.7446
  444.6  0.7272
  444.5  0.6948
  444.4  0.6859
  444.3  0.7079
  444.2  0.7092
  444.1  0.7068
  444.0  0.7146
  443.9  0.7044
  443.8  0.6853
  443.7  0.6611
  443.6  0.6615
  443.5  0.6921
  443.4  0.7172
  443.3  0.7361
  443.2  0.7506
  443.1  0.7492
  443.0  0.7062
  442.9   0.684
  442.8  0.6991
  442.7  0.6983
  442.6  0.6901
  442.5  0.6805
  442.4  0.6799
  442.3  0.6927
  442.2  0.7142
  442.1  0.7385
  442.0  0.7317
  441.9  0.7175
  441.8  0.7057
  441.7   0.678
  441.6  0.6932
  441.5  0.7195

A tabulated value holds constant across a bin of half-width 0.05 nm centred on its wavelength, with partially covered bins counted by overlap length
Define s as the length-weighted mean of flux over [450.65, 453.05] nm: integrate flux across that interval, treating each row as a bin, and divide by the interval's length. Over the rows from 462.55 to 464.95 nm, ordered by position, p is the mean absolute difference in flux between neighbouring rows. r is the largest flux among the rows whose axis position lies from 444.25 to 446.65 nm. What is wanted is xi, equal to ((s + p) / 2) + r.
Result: 1.11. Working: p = 0.0089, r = 0.7446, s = 0.713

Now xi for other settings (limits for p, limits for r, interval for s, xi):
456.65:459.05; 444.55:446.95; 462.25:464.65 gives 1.10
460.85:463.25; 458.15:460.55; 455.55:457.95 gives 1.10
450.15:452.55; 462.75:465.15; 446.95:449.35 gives 1.10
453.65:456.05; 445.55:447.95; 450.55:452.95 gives 1.13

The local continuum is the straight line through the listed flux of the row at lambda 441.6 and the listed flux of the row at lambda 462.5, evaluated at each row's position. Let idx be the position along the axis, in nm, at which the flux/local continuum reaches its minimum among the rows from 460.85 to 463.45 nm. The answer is 463.0 nm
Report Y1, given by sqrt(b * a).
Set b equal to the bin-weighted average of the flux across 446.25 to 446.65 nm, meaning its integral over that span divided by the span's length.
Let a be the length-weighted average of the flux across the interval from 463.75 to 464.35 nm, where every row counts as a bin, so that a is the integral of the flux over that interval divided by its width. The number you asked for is 0.710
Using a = 0.70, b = 0.718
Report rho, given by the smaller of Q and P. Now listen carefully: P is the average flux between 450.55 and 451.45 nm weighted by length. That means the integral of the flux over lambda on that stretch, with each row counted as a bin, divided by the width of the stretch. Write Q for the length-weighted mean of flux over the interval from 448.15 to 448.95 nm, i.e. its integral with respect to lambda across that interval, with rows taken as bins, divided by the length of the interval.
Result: 0.710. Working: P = 0.710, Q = 0.718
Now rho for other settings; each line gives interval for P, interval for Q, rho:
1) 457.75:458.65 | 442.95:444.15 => 0.707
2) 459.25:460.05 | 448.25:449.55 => 0.710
